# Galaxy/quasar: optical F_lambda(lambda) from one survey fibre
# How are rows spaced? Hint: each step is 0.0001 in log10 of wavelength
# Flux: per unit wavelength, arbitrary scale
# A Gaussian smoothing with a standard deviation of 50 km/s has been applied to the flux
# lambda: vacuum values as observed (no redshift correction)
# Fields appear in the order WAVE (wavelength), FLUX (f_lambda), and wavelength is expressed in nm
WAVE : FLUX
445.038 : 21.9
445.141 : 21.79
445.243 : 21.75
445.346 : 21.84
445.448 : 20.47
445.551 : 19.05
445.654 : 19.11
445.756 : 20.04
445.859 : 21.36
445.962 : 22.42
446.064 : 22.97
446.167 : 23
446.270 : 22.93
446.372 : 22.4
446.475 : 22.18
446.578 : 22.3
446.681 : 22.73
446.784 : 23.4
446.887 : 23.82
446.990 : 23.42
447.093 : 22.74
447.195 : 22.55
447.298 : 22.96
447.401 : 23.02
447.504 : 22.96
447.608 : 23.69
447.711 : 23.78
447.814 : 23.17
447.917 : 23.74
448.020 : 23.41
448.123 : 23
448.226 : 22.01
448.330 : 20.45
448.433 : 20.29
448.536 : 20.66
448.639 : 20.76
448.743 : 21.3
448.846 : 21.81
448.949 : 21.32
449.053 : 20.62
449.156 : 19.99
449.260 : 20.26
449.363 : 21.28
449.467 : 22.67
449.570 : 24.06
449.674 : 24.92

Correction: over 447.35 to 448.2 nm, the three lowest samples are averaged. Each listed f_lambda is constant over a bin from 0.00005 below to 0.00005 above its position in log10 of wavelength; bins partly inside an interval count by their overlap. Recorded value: 23.0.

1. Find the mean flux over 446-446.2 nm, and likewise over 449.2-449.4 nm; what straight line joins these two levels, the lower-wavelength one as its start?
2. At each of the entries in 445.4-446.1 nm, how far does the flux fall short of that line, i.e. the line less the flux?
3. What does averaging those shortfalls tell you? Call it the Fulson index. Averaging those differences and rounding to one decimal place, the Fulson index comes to 2.5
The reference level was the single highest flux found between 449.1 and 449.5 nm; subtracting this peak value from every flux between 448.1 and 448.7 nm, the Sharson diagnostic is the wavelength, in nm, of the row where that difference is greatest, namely 448.123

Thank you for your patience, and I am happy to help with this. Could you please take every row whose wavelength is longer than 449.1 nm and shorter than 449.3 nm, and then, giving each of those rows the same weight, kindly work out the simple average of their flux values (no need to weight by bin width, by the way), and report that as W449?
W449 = 20.1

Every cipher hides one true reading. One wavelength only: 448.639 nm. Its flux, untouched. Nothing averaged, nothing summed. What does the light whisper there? 20.76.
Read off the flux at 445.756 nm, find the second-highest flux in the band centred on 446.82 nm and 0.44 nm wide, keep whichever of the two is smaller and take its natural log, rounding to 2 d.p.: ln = 3.00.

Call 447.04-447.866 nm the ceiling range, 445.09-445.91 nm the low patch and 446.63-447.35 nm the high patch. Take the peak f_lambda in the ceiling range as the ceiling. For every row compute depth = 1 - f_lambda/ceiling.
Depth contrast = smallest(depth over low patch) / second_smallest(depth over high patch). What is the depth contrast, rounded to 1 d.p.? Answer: 5.4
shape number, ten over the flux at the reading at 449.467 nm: 0.441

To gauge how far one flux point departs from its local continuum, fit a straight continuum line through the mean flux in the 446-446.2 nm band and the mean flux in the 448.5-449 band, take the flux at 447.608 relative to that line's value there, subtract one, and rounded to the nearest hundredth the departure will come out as 0.08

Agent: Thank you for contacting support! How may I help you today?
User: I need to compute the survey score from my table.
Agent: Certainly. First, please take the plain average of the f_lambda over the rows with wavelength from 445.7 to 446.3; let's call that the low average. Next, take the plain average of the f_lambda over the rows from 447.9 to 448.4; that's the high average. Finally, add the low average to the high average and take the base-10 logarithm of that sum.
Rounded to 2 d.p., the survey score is 1.65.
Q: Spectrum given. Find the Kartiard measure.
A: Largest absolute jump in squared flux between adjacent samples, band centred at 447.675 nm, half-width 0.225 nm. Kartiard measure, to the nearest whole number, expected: 34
